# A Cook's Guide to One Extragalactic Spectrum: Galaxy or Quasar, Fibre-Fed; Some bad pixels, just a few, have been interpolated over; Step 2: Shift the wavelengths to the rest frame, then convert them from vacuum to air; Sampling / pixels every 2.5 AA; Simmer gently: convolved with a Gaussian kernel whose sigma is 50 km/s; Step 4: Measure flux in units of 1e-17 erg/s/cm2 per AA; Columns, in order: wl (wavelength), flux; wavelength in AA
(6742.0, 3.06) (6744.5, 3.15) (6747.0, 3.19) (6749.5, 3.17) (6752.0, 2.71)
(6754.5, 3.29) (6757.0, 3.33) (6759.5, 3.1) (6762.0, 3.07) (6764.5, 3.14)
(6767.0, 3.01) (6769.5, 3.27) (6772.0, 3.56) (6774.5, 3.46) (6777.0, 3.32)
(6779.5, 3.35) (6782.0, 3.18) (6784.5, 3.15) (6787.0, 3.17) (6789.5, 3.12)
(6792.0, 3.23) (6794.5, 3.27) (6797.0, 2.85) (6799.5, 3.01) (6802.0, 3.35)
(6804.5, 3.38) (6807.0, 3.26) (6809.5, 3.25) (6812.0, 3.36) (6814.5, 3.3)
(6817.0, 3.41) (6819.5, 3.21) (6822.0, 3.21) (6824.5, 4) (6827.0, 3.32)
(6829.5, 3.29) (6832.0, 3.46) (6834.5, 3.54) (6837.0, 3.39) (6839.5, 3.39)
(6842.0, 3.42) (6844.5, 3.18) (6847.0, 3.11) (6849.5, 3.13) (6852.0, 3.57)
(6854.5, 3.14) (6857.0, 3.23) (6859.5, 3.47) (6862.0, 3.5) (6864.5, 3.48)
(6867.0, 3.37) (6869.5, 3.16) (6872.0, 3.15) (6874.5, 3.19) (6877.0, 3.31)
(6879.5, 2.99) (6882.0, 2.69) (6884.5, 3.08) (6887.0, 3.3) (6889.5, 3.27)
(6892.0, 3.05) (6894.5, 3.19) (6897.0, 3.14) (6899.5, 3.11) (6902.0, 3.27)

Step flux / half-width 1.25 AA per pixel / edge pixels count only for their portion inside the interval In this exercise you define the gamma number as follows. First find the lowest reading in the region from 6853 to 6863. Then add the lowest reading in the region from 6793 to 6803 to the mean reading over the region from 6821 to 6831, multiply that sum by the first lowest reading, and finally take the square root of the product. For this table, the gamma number 4.45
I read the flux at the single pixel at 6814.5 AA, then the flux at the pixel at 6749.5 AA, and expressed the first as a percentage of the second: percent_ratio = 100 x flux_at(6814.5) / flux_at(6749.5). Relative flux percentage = 104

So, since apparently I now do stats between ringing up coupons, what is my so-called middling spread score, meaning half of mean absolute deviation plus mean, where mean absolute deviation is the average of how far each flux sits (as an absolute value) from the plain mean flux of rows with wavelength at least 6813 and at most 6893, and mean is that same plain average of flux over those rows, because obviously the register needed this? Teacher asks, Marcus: 1.73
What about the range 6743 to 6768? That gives 1.62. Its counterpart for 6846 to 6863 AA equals 1.74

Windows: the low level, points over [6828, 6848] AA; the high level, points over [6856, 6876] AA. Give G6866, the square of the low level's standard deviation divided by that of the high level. 0.90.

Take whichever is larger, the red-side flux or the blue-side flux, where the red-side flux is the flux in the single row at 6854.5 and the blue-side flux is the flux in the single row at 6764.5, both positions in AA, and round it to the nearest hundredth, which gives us 3.14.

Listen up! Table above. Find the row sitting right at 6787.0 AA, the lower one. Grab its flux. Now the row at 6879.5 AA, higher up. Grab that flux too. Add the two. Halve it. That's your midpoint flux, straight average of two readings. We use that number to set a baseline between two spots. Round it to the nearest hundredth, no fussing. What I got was 3.08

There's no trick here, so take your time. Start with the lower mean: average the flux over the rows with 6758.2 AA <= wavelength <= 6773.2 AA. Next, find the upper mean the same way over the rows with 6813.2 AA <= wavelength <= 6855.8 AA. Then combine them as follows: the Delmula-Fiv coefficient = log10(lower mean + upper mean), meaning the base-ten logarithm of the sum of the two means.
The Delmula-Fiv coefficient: 0.816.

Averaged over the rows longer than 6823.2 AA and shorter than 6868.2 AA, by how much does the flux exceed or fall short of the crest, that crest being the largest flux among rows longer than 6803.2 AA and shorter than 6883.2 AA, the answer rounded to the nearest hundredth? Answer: -0.61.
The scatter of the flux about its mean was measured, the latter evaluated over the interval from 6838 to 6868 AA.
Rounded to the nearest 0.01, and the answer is 0.16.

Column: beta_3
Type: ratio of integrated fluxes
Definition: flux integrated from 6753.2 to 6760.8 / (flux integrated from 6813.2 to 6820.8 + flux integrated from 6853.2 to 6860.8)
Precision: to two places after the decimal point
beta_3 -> 0.49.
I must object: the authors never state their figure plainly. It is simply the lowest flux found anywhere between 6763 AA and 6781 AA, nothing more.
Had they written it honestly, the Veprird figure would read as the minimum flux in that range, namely 3.01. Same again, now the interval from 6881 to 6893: 2.69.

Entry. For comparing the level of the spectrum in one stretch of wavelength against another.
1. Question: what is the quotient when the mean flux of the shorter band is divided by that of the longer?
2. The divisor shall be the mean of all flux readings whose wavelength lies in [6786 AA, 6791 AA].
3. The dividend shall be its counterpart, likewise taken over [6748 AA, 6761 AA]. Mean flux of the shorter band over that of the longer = 0.99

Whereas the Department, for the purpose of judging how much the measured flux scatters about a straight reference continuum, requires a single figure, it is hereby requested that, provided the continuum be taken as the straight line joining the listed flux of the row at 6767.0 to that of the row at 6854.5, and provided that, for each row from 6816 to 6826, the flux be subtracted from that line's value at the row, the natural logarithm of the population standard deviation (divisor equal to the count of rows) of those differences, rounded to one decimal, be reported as -1.1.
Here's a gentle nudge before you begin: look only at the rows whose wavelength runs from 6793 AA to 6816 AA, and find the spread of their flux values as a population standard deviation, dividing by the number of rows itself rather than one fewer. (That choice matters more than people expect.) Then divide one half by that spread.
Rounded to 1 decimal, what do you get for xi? 3.0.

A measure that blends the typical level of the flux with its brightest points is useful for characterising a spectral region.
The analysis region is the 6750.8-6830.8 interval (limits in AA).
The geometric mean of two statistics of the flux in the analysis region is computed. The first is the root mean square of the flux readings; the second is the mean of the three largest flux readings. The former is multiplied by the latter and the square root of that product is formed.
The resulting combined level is 3.46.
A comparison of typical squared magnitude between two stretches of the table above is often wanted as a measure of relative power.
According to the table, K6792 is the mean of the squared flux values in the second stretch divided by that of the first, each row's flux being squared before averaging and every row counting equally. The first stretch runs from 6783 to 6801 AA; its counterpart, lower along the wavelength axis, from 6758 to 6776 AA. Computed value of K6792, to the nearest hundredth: 1.08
